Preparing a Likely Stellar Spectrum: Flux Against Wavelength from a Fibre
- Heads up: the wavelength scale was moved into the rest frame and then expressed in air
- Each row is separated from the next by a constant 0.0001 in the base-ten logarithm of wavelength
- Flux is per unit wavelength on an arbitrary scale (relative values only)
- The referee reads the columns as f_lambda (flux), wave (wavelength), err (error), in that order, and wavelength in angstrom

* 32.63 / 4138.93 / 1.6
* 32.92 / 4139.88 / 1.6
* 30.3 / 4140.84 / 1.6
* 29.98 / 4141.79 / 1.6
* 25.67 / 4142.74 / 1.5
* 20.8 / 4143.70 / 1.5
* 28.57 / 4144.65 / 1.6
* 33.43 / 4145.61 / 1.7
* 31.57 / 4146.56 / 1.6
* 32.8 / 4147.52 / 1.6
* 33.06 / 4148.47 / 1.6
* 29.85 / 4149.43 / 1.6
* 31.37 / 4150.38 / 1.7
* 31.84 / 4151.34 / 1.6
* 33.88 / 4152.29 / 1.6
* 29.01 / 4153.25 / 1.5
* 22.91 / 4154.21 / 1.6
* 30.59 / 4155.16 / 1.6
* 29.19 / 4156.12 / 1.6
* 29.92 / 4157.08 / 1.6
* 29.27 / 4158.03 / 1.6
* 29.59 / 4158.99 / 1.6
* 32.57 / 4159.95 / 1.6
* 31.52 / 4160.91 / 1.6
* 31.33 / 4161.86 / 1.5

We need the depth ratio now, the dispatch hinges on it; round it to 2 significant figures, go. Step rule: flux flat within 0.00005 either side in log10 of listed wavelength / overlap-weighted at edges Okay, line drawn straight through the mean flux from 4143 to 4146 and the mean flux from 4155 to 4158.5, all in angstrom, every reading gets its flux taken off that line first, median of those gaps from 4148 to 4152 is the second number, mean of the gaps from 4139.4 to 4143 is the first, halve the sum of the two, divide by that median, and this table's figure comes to 1.0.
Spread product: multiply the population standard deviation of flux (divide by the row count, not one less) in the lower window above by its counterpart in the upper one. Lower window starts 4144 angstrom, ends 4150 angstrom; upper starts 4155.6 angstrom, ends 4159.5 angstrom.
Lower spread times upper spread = 0.5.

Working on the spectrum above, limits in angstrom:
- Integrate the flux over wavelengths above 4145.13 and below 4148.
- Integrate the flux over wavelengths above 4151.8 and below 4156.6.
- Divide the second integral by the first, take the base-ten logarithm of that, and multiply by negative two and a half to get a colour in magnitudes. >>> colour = -0.4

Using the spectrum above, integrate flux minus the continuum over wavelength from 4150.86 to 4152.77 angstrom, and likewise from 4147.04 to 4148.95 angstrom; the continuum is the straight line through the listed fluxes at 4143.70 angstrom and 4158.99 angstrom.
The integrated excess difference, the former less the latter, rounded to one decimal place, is -4.3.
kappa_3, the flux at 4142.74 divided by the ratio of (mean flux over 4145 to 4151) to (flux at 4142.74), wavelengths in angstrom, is 20.6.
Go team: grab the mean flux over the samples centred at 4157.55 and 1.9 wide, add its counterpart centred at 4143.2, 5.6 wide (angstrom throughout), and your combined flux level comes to 57.7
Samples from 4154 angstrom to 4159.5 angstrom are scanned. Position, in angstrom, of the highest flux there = 4155.16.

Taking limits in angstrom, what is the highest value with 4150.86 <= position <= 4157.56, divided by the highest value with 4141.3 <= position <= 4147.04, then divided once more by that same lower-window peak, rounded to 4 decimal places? 0.0303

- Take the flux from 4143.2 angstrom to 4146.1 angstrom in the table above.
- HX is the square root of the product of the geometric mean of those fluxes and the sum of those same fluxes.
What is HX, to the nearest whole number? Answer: 47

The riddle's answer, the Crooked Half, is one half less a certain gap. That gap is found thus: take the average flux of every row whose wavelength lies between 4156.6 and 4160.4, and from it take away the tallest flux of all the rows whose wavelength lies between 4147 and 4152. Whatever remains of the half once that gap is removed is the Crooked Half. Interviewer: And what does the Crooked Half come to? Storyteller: 3.2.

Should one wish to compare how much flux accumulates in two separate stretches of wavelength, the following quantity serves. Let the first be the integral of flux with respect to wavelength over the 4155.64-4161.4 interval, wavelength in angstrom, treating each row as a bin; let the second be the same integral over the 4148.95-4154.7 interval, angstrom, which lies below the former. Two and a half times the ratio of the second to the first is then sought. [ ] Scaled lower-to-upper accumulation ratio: 2.5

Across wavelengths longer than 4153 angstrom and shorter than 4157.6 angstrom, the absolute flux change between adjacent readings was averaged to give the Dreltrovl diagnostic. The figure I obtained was 4.0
